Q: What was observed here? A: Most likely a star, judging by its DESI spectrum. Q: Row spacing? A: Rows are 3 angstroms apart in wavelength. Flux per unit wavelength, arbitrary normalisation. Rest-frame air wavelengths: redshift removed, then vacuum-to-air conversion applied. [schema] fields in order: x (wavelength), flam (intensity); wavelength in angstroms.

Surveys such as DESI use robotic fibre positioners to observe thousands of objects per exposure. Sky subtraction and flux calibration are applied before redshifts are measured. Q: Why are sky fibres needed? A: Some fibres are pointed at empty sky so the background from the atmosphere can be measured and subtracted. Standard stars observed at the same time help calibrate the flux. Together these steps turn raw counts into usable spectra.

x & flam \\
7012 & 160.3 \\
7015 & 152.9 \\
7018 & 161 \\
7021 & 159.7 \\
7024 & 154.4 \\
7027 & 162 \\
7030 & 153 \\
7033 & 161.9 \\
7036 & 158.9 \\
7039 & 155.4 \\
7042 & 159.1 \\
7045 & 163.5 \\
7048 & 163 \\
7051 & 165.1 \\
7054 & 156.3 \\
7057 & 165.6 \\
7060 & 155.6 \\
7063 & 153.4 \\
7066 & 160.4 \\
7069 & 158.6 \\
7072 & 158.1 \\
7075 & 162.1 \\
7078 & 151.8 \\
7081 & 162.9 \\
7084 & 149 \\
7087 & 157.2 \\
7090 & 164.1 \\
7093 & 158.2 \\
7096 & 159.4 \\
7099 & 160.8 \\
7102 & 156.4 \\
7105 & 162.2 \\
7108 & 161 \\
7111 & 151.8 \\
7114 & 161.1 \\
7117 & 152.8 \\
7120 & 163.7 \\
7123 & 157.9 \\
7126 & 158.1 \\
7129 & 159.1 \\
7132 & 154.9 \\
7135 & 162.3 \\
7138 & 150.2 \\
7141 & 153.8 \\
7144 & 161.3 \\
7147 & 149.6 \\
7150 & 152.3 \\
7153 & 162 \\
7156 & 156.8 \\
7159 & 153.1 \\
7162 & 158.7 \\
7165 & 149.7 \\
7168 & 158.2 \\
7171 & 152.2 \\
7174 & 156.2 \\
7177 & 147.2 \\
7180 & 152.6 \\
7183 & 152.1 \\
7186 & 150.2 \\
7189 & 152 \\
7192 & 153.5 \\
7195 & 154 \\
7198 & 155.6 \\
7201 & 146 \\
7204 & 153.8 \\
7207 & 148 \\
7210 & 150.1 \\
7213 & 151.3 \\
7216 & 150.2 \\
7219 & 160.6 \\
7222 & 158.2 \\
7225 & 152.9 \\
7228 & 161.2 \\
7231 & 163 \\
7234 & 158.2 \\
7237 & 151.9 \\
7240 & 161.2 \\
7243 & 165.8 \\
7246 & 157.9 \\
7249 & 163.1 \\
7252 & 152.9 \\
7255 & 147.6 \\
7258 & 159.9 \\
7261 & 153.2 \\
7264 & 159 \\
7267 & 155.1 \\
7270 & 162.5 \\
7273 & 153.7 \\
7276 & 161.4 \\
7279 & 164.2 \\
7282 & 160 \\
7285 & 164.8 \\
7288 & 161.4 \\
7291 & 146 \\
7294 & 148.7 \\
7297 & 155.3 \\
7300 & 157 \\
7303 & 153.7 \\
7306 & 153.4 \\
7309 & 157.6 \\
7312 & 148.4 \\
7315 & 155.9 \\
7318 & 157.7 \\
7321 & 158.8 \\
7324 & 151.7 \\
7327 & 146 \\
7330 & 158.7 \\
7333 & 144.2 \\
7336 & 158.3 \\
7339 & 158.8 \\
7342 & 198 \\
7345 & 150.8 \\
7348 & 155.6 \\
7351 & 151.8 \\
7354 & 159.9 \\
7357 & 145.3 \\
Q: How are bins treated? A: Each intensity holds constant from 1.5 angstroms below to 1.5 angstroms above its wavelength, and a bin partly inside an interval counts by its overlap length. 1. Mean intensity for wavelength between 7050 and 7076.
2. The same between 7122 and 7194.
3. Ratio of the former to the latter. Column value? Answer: 1.03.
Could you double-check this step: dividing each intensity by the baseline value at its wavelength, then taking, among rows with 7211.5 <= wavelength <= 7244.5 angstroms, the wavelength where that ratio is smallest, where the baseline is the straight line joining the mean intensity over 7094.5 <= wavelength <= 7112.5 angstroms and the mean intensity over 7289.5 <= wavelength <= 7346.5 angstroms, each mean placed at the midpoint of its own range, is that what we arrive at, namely 7216 angstroms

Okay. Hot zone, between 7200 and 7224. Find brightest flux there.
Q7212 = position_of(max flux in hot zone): 7219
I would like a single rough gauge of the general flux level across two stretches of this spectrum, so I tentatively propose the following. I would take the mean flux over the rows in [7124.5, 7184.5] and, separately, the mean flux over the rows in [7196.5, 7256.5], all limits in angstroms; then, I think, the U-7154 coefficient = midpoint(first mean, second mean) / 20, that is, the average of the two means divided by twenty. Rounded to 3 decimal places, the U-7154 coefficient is 7.762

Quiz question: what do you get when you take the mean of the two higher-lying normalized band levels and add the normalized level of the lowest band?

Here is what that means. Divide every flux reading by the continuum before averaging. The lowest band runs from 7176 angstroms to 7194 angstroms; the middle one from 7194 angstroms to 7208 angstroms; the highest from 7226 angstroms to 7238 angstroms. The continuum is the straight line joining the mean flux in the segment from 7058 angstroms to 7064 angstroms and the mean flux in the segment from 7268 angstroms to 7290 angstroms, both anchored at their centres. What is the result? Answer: 1.93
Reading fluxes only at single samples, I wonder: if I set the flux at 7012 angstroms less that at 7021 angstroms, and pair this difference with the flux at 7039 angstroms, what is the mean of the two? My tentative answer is 78.0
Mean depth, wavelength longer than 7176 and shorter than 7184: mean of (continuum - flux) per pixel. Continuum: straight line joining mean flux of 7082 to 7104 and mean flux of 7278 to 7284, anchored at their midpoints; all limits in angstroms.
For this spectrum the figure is 9.2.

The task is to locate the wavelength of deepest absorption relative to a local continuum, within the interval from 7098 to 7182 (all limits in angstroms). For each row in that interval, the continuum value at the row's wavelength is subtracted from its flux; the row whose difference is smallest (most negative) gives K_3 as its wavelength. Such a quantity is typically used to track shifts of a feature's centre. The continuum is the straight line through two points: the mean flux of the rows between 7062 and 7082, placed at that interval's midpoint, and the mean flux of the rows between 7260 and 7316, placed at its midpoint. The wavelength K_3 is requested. 7177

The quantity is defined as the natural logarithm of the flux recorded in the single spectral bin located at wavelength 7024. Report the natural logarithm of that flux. 5.040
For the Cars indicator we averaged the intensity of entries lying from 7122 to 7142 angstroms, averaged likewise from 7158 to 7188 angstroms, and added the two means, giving 310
